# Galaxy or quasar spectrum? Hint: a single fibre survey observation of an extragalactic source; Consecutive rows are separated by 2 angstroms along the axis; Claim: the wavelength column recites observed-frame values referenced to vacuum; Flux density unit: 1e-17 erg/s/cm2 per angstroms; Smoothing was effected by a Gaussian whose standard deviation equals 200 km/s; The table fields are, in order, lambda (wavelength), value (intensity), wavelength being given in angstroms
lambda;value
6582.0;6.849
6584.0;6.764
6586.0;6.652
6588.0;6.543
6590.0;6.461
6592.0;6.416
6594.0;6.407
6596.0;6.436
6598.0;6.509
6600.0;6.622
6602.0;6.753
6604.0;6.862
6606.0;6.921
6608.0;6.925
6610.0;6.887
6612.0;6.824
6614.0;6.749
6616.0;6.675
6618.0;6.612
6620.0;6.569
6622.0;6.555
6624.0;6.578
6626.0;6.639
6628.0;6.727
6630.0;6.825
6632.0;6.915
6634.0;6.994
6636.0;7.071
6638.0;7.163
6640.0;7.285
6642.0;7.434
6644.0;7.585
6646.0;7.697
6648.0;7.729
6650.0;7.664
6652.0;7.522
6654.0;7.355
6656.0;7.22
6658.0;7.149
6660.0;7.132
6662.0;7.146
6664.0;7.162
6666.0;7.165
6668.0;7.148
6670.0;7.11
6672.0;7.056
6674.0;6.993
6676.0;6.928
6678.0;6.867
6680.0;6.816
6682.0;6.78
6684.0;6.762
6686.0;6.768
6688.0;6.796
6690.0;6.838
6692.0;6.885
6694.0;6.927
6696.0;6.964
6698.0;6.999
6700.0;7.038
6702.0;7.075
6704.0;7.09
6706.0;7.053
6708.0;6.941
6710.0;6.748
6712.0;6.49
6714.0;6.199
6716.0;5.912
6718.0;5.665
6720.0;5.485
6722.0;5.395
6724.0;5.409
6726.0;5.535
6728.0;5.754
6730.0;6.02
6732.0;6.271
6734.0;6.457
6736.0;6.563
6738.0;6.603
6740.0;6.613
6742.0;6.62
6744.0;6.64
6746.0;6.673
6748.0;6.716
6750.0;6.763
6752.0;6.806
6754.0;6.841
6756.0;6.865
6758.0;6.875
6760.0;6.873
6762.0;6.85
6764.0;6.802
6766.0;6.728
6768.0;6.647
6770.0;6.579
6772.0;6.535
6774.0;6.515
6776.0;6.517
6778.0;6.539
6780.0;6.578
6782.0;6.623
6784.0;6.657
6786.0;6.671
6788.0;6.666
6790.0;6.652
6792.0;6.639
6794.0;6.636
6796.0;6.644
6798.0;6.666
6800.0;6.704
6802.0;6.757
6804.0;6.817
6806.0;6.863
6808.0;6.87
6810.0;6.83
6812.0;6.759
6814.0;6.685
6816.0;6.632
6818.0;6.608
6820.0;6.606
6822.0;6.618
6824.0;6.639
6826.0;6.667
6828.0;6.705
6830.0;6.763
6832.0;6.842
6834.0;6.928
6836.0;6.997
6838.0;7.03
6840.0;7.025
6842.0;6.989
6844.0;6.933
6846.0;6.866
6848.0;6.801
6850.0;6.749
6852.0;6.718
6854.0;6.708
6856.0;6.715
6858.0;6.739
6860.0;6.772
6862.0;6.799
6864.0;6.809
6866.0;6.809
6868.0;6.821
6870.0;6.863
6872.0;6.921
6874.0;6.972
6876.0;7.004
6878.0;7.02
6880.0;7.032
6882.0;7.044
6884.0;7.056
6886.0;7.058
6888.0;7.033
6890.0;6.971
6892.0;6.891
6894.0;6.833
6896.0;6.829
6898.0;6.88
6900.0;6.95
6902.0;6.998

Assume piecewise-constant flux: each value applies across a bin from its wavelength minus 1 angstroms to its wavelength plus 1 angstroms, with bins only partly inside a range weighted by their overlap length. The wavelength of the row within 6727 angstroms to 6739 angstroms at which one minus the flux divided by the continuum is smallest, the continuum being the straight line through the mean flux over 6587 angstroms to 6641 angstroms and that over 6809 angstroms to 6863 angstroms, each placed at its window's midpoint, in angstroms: 6738.0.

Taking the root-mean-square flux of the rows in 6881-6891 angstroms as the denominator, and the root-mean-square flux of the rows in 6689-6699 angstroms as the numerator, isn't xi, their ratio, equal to 0.98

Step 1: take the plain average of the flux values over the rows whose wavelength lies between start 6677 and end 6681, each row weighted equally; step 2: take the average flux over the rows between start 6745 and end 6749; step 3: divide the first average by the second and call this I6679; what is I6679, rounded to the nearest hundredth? 1.02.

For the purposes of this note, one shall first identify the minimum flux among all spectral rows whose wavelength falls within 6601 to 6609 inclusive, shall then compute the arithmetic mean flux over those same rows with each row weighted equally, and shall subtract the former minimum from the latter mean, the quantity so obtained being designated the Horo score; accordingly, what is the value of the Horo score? 0.11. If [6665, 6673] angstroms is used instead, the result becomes 0.06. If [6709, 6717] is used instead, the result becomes 0.43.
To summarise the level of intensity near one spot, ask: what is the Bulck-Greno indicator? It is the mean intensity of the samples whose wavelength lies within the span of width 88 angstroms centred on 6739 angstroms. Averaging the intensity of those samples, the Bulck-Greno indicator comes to 6.52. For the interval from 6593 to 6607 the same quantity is 6.64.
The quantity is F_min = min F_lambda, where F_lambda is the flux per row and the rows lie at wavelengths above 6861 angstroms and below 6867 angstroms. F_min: 6.799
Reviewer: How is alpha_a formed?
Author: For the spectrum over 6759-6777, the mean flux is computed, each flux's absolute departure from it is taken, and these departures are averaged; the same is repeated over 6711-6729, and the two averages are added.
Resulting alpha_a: 0.42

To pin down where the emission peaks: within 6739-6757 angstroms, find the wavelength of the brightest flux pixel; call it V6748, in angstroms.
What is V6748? 6756.0 angstroms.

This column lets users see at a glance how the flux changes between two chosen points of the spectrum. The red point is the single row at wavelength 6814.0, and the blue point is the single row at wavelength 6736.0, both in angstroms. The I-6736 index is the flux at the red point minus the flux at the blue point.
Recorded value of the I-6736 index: 0.1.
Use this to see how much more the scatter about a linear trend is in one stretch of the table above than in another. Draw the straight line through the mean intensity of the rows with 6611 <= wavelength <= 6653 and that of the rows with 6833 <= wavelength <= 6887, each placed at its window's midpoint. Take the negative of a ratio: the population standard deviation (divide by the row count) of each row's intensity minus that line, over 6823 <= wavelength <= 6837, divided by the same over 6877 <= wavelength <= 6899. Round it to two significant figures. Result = -1.5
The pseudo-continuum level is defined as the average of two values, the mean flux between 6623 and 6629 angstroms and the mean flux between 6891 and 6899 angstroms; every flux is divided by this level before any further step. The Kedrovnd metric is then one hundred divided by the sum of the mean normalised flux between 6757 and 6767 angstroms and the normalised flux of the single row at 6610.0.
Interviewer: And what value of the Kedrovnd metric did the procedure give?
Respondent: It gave 49.25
